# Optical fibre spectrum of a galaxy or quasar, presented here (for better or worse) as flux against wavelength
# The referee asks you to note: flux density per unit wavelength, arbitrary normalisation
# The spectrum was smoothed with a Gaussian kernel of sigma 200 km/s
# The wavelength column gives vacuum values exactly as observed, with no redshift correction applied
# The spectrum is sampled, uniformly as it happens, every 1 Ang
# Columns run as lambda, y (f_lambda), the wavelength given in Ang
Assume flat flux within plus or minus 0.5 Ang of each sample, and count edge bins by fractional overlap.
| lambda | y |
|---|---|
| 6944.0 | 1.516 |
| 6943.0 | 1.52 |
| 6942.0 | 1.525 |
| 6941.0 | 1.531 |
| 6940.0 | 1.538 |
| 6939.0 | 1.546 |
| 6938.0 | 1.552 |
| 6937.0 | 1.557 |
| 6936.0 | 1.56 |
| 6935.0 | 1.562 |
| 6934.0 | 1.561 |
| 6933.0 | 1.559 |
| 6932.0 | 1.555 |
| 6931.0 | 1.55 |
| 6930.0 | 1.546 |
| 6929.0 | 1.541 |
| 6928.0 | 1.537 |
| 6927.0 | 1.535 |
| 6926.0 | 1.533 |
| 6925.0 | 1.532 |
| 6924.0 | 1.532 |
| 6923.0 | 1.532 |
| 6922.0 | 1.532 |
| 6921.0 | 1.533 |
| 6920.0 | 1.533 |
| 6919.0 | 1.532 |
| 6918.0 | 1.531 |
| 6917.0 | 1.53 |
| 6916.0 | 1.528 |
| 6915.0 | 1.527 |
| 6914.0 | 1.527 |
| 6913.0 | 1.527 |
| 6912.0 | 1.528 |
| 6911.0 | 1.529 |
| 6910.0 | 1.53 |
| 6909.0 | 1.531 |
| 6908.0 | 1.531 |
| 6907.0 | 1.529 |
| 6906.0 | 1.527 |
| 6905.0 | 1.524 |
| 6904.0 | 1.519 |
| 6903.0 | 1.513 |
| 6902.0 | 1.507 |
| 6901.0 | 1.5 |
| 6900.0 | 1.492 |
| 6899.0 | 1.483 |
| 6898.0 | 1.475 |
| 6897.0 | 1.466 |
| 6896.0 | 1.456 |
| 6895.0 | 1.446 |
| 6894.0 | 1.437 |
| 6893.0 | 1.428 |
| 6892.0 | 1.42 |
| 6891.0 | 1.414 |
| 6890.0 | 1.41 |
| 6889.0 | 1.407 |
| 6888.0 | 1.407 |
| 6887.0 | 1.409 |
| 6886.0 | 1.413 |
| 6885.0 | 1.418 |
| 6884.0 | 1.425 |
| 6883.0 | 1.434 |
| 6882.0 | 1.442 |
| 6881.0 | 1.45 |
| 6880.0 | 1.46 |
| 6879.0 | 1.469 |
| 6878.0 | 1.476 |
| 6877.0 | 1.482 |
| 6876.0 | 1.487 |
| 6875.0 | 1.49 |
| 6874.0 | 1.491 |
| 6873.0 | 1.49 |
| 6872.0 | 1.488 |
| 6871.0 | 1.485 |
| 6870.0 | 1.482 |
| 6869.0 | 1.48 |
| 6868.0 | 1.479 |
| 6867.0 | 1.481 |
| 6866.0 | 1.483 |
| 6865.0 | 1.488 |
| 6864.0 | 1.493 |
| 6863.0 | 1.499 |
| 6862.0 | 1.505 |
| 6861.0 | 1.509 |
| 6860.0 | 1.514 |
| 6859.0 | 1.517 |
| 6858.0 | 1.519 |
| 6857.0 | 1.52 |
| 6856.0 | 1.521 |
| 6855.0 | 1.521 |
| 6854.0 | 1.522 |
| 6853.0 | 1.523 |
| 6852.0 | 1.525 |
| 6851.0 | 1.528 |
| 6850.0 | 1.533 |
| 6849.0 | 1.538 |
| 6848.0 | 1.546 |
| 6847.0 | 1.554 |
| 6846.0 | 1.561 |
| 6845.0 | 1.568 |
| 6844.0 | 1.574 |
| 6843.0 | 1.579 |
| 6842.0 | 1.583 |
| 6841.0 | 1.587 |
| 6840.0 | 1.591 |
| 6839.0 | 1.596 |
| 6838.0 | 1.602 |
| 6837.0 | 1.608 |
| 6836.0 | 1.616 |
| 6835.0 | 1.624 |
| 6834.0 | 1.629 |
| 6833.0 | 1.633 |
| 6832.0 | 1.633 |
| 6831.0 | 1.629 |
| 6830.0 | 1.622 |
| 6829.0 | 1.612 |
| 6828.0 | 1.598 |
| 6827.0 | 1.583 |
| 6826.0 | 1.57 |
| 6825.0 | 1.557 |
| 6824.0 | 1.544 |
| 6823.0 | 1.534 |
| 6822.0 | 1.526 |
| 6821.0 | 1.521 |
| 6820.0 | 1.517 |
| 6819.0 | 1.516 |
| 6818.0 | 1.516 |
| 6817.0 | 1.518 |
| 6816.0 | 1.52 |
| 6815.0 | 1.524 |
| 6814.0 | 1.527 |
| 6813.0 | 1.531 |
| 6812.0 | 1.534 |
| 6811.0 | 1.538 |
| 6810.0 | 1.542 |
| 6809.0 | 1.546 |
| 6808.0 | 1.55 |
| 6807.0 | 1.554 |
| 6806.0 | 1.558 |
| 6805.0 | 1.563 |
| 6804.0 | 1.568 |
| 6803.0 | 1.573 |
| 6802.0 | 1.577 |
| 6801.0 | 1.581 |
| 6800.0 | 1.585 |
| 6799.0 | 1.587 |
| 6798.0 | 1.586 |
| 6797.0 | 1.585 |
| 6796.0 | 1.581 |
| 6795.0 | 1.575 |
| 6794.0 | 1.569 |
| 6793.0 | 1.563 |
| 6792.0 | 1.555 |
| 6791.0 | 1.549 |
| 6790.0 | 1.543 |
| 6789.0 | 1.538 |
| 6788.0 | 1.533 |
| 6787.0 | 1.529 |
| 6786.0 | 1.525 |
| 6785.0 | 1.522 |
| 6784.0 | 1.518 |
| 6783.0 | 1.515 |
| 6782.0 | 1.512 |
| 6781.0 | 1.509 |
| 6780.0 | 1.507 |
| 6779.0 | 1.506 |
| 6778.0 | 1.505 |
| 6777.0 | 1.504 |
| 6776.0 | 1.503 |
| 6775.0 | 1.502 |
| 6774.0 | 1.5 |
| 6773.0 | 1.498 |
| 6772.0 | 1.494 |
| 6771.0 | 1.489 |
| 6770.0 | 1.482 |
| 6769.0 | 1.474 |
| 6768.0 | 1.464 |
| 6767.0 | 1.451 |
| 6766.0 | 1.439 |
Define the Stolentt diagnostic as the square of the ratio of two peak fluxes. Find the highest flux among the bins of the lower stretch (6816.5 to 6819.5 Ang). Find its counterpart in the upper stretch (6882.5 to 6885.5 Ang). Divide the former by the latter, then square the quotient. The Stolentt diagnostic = 1.12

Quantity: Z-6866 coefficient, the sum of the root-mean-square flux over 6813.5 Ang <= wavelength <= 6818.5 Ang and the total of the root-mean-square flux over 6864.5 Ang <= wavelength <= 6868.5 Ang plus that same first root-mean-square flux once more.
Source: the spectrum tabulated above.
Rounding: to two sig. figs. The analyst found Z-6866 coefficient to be 4.5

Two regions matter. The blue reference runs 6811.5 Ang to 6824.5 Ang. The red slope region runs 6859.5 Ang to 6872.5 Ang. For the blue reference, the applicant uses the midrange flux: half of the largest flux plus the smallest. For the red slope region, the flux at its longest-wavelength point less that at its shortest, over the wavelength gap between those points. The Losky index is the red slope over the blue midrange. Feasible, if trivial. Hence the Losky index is -0.0014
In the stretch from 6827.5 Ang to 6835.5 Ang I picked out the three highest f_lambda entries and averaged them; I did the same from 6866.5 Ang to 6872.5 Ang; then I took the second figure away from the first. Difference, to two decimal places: 0.15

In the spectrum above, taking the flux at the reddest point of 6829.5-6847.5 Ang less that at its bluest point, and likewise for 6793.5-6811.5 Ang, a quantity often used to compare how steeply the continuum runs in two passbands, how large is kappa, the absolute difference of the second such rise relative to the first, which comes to 0.037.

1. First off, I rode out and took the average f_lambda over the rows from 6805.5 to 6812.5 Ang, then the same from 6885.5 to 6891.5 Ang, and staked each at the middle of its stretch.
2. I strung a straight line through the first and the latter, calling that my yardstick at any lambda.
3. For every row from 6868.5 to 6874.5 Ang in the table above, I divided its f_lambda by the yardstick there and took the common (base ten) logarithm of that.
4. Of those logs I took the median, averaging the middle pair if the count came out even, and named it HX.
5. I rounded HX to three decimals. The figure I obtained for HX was 0.014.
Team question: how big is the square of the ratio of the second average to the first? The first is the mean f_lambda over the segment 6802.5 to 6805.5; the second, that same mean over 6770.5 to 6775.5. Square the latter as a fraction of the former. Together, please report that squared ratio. 0.91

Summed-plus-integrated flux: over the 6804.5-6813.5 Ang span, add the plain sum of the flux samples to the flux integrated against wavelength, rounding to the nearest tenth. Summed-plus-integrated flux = 27.8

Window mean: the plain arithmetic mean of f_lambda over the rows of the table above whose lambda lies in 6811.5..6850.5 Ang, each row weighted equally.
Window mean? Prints 1.57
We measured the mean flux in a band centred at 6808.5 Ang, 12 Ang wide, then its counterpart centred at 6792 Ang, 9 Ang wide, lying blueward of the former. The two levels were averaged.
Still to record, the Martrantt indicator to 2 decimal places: 1.55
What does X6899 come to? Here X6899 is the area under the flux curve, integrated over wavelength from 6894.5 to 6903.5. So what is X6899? 13.3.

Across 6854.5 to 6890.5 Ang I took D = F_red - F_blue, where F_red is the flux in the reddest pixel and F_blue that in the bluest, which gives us -0.11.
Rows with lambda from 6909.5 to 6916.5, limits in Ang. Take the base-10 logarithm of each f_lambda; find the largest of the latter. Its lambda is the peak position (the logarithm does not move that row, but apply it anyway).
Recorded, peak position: 6910.0 Ang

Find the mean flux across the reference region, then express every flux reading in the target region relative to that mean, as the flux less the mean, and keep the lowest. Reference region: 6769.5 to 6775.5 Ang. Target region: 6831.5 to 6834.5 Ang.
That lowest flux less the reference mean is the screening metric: 0.13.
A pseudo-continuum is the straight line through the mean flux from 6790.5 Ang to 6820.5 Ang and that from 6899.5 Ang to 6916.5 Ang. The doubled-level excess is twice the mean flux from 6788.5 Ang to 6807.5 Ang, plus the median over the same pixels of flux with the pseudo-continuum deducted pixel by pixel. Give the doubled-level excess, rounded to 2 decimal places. 3.15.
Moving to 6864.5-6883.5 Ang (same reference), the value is 2.90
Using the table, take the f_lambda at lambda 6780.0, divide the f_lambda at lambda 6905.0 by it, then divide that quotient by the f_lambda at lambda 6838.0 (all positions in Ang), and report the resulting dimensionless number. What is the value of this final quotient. 0.631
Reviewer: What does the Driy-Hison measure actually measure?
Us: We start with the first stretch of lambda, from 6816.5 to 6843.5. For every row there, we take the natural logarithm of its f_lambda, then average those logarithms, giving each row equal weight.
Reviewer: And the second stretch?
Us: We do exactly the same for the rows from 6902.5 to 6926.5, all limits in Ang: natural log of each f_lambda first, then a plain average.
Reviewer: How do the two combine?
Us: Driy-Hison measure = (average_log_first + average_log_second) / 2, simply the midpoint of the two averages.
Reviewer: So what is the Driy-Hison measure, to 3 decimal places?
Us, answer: 0.441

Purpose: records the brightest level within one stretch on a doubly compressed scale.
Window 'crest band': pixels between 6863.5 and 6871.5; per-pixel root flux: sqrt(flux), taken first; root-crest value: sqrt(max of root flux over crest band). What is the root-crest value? 1.11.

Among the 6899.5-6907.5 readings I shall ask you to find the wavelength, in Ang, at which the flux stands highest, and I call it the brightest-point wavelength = 6907.0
